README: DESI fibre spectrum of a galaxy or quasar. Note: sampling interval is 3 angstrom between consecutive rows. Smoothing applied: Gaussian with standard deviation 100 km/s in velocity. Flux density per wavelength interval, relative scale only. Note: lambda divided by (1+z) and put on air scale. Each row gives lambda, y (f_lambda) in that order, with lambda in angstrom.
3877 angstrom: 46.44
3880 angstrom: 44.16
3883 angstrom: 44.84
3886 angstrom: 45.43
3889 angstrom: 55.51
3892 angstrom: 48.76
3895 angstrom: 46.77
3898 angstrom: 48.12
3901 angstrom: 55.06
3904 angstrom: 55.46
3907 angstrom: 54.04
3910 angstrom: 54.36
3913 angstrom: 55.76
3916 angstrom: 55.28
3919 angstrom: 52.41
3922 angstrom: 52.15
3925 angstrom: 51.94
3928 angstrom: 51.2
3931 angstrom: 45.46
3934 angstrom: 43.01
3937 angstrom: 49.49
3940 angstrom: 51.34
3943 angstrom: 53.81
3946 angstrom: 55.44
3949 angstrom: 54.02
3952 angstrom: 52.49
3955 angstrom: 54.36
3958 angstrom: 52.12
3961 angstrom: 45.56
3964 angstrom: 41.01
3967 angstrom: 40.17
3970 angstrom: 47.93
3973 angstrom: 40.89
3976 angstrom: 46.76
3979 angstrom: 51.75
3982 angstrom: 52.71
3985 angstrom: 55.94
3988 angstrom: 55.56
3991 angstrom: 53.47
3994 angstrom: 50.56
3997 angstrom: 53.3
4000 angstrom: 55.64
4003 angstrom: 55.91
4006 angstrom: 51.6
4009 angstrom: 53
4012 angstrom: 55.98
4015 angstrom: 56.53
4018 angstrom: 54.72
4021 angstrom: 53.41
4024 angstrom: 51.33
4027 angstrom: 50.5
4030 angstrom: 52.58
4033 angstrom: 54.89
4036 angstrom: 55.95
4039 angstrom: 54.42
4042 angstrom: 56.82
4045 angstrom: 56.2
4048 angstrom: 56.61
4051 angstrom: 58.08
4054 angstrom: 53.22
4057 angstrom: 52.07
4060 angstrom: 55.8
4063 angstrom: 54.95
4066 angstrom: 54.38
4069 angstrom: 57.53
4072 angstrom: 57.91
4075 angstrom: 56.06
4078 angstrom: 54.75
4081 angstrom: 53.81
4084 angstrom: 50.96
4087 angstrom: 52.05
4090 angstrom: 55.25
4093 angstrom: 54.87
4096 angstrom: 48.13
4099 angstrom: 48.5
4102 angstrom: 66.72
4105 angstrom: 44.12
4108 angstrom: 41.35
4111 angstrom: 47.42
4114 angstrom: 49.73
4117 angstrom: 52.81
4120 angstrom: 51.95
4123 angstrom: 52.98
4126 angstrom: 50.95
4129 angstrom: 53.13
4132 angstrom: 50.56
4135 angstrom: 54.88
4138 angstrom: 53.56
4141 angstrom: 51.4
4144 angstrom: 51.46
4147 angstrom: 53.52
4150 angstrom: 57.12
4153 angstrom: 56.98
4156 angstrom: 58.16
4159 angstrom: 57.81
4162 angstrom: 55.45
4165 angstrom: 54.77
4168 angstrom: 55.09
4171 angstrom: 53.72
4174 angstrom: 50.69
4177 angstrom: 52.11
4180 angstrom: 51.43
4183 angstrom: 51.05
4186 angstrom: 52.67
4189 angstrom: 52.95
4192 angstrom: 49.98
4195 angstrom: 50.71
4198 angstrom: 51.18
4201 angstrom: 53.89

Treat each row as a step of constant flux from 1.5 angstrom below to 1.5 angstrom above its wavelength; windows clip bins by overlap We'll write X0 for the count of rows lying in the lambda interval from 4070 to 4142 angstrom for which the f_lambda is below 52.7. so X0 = 12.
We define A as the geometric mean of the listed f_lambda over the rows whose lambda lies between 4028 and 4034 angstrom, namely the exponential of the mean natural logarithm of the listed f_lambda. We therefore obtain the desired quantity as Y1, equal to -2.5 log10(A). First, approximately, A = 53.7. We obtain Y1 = -4.33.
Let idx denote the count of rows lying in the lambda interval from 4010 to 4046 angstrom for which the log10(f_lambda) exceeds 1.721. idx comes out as 9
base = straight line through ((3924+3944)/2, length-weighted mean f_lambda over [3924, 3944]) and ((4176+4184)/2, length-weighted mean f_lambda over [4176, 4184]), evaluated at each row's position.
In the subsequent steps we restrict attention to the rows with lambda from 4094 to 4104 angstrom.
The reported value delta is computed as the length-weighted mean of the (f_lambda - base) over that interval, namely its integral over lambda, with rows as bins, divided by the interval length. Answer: 3.2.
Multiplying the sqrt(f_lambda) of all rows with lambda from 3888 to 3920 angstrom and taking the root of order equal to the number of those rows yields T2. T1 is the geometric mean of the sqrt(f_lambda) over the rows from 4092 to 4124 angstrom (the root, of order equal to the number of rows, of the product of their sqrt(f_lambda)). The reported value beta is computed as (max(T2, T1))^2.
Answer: 52.8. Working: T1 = 7.10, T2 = 7.26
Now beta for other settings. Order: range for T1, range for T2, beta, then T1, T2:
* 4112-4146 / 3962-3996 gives 52.1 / 7.22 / 6.96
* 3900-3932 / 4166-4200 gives 52.9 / 7.28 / 7.21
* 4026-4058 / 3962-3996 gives 54.6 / 7.39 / 6.96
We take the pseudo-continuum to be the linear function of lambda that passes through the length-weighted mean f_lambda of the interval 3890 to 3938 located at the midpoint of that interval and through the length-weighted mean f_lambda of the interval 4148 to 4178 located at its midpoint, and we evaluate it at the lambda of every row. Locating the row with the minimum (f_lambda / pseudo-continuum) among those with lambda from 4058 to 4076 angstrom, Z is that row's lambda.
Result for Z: 4066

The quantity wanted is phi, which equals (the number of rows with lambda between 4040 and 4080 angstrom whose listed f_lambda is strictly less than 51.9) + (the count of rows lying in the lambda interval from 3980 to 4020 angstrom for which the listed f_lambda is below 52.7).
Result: 2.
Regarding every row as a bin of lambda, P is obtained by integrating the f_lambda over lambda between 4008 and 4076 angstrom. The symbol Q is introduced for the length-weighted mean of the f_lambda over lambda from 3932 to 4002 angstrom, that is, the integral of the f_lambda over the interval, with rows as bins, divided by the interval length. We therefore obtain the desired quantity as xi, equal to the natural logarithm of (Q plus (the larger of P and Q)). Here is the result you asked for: 8.24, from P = 3734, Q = 50.3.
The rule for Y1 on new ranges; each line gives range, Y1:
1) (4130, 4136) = -4.30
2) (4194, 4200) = -4.27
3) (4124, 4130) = -4.29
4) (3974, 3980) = -4.23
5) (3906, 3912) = -4.33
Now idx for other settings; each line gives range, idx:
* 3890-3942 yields 6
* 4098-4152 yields 8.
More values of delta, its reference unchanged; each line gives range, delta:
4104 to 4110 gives -7.9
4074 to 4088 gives 2.9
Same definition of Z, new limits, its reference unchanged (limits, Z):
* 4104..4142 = 4108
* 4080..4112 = 4108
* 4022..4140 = 4108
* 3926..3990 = 3967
